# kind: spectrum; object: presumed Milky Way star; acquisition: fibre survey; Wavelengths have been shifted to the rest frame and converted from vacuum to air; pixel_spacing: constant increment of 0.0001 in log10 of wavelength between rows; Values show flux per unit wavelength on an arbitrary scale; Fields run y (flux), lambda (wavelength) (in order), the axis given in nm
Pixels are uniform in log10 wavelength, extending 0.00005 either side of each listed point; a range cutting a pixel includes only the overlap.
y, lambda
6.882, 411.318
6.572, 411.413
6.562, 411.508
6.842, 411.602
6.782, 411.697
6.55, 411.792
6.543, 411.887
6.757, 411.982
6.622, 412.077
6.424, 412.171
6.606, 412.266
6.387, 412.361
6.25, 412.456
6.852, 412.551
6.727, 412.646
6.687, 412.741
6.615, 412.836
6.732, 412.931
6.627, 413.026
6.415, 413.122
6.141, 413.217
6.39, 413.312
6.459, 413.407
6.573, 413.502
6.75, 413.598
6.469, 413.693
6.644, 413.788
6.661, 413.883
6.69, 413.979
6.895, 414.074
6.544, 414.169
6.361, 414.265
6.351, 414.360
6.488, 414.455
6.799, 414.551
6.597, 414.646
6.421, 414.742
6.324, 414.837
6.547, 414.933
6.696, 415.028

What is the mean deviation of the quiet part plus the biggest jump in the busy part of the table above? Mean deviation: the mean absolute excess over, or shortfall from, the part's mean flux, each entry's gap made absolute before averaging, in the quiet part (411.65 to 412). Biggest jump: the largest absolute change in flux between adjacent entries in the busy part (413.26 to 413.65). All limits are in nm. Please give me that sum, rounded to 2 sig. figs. 0.29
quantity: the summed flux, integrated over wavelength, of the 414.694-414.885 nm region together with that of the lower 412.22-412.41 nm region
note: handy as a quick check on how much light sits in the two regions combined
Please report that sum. 2.45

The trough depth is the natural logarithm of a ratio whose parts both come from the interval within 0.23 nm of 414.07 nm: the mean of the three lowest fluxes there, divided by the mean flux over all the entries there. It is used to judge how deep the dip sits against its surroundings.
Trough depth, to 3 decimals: -0.016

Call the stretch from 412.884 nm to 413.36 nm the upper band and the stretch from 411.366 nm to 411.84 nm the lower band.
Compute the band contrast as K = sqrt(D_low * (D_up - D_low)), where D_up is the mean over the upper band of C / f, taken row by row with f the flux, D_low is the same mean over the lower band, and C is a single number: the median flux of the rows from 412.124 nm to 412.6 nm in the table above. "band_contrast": 0.17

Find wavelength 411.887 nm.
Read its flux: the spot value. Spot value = 6.543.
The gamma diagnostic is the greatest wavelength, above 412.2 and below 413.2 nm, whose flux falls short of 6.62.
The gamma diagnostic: 413.122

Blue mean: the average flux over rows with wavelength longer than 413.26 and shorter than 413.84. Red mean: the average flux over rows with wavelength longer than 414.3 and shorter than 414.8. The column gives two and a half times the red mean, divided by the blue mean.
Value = 2.49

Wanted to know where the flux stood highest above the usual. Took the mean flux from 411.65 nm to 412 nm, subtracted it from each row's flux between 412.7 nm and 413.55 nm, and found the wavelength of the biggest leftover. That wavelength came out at 412.931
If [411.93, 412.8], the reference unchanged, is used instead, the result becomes 412.551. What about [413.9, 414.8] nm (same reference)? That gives 414.074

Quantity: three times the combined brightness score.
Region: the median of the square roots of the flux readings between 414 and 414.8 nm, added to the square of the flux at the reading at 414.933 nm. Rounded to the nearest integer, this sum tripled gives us 136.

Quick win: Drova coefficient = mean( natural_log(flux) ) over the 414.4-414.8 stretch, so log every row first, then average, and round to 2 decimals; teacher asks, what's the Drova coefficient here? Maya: 1.88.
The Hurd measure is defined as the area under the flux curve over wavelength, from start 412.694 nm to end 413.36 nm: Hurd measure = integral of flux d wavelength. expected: 4.34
